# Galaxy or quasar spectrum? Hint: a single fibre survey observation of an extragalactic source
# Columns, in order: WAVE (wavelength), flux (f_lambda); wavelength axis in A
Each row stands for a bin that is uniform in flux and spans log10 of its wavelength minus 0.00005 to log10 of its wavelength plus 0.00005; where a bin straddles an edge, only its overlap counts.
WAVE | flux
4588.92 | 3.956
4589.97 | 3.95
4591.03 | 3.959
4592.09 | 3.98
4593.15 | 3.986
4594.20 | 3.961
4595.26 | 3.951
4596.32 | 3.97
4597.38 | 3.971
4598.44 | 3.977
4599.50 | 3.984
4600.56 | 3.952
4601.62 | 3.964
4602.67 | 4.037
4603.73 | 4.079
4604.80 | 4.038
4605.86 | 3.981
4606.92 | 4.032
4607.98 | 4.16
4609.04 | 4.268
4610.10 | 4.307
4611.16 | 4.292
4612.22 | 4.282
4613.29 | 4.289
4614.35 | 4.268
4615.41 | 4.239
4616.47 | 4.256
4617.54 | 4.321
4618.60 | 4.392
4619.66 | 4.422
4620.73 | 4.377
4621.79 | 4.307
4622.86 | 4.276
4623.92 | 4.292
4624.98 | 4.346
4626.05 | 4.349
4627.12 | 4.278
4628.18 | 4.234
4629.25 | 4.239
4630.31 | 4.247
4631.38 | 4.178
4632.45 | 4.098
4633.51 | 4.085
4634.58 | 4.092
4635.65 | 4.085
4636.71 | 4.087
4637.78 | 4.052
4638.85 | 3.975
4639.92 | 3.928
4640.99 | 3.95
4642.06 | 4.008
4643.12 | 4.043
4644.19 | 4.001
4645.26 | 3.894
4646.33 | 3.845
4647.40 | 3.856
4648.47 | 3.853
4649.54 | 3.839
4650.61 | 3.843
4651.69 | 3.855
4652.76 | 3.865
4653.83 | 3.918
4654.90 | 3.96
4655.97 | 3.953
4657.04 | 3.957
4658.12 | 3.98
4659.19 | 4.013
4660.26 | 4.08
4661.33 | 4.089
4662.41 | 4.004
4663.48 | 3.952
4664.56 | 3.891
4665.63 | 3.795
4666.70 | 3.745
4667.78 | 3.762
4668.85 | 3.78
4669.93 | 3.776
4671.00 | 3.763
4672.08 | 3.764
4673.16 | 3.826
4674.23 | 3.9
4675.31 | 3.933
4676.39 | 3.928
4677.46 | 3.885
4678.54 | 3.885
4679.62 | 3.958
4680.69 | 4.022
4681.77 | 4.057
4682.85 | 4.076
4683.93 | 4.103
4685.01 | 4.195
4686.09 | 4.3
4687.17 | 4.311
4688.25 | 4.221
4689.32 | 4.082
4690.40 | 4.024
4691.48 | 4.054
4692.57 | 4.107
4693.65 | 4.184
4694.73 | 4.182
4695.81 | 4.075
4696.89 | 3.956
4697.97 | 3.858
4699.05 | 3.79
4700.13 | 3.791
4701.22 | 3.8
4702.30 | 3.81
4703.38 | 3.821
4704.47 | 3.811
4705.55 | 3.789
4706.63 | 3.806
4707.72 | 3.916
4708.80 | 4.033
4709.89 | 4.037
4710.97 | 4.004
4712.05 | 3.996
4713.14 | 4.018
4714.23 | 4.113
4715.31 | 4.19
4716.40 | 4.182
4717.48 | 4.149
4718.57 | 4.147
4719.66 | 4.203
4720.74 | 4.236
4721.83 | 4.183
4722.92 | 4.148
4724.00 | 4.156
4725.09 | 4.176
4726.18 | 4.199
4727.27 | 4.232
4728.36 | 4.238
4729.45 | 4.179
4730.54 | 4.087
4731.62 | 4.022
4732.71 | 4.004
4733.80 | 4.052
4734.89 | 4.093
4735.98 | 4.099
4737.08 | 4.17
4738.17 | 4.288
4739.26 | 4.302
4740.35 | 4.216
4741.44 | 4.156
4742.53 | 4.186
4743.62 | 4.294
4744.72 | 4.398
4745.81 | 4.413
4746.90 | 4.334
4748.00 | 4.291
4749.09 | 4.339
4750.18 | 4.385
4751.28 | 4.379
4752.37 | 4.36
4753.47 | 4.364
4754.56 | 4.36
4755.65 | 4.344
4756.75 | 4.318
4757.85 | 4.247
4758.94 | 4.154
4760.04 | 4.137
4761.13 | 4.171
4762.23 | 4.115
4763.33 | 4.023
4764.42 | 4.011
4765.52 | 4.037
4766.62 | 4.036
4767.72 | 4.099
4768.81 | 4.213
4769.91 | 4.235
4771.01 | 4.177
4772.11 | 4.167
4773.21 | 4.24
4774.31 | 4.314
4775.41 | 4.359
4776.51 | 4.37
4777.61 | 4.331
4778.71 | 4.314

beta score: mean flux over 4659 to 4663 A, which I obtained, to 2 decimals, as 4.05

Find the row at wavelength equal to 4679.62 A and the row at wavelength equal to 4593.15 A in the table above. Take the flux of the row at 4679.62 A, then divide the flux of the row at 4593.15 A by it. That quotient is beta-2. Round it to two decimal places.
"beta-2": 1.01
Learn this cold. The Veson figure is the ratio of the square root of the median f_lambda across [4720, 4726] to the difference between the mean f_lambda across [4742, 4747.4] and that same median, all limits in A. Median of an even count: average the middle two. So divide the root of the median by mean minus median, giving 14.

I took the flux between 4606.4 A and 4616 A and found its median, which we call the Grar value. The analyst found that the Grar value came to 4.3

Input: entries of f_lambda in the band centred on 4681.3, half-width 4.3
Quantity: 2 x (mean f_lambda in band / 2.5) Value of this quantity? 3.22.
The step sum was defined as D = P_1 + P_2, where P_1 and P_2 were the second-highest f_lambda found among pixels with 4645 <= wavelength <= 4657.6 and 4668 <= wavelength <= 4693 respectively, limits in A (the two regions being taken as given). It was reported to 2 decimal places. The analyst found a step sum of 8.26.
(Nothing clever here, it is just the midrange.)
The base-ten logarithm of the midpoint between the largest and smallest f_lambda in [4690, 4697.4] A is 0.6096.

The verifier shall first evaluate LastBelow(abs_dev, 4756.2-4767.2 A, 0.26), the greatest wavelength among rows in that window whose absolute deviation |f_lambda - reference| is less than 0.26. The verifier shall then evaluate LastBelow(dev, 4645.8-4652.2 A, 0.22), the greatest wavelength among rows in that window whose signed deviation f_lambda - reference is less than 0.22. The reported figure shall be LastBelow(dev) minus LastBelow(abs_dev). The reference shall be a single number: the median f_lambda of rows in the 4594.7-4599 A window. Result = -114.9 A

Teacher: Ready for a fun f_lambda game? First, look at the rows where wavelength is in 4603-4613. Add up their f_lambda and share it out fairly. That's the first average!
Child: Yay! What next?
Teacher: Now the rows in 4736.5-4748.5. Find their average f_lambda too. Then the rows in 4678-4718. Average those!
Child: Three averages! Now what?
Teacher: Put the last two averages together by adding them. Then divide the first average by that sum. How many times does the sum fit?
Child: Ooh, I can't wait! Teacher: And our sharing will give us 0.501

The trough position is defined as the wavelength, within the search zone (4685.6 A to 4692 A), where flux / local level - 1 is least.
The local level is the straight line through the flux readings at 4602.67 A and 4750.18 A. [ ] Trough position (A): 4690.40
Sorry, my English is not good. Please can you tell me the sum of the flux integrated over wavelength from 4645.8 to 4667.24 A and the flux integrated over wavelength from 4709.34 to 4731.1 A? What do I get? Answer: 174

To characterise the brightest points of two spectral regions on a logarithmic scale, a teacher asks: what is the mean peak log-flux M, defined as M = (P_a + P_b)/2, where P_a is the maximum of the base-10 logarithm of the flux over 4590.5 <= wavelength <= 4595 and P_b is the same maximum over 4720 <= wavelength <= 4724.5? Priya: 0.614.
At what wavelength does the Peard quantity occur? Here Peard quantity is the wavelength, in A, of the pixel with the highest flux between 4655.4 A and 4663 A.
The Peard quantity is 4661.33 A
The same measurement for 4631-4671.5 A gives 4631.38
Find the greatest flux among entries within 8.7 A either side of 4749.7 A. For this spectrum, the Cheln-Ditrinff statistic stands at 4.413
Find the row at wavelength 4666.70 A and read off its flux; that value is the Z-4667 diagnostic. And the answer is 3.745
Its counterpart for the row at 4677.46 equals 3.885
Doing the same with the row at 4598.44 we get 3.977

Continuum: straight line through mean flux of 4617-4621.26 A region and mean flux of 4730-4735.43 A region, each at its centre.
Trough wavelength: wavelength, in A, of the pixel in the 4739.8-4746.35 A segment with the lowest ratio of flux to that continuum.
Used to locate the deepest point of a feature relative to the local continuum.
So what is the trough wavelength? 4741.44 A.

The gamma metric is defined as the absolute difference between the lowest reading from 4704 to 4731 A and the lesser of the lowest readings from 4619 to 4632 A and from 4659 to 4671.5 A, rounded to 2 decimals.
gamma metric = 0.04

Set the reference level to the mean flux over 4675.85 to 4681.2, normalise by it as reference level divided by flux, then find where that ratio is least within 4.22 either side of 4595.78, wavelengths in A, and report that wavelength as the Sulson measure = 4593.15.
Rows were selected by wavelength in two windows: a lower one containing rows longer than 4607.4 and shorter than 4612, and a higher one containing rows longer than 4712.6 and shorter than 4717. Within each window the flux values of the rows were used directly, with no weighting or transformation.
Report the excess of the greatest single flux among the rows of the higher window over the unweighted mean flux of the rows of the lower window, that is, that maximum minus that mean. -0.1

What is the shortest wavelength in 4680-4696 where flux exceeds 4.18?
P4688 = 4685.01 A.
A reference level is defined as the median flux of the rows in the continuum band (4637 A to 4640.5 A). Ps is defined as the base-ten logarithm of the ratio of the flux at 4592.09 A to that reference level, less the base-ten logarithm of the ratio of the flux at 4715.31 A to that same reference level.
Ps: -0.022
